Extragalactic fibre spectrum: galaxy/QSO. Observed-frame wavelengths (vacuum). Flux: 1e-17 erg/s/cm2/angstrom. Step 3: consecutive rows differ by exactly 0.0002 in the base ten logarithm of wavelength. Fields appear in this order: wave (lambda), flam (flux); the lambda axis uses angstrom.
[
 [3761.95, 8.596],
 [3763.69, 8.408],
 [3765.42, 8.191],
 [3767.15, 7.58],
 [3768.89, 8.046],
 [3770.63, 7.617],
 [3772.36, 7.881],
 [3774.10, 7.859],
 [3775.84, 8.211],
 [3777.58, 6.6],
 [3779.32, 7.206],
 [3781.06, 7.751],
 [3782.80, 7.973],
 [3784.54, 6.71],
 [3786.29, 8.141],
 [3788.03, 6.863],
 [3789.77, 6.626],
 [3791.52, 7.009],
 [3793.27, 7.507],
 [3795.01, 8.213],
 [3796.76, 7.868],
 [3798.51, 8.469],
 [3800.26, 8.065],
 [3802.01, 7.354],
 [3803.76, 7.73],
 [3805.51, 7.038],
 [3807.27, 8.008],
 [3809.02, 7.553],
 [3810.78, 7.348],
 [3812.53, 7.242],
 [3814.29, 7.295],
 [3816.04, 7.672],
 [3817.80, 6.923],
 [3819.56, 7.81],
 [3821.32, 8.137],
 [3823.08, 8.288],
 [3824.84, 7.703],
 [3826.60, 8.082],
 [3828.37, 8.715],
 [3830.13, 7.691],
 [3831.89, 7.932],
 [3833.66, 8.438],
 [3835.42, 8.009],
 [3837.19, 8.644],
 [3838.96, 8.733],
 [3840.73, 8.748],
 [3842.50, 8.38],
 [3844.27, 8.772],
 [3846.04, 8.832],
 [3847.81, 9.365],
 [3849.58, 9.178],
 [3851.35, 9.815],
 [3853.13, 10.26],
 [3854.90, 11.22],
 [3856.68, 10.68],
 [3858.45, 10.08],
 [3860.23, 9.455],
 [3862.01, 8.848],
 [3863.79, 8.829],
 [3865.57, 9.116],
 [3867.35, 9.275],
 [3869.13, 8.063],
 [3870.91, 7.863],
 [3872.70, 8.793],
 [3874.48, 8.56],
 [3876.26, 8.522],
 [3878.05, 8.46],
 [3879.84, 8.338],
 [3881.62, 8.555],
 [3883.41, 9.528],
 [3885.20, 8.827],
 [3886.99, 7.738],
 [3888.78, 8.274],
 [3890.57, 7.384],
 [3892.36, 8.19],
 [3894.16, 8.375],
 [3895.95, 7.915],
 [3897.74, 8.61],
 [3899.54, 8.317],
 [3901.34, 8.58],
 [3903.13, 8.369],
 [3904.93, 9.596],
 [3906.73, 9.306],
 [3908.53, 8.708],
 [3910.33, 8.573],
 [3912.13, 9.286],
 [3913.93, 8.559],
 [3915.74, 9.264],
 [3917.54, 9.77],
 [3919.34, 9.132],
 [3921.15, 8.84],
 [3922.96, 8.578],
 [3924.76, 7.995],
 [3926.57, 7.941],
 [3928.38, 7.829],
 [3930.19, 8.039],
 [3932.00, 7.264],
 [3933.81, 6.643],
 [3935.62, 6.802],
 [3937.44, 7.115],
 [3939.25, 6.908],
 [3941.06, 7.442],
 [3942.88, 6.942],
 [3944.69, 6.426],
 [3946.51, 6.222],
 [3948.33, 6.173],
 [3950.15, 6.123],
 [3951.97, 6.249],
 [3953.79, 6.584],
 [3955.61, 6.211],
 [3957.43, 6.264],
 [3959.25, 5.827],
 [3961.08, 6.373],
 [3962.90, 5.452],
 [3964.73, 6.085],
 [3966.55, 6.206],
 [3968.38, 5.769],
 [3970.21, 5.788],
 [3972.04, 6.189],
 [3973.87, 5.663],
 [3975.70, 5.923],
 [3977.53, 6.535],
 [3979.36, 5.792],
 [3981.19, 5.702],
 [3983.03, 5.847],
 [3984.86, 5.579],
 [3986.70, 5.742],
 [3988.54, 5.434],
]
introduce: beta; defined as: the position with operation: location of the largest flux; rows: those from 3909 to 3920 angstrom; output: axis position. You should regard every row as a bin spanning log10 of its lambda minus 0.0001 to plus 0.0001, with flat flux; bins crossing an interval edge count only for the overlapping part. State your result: 3917.54 angstrom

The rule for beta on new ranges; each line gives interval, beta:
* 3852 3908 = 3854.90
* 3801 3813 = 3807.27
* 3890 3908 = 3904.93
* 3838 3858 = 3854.90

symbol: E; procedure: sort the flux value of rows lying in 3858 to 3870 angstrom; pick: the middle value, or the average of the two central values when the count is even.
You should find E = 9.1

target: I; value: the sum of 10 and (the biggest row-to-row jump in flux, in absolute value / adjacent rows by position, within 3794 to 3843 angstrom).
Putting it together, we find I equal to 11.0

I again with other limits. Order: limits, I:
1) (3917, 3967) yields 10.9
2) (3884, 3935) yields 11.2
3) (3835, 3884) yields 11.2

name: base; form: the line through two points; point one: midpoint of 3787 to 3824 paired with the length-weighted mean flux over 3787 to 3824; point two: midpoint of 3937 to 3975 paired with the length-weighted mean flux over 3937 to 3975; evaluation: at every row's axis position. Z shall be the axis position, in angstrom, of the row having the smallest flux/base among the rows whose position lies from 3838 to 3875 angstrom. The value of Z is 3870.91 angstrom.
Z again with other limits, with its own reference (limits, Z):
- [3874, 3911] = 3890.57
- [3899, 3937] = 3933.81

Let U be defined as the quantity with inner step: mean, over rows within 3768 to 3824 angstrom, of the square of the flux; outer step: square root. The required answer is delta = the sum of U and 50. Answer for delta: 57.6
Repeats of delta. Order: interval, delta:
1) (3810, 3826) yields 57.6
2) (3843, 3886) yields 59.2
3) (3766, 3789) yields 57.6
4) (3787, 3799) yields 57.5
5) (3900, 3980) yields 57.4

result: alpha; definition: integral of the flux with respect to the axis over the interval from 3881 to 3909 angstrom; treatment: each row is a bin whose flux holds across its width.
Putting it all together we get 238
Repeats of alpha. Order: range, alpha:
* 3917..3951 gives 254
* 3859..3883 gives 209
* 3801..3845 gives 349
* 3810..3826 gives 122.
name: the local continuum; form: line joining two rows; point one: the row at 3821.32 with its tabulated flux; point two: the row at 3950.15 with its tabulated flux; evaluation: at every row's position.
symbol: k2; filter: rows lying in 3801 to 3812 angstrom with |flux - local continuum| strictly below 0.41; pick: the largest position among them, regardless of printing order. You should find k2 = 3807.27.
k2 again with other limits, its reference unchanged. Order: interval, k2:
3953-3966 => 3964.73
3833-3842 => 3835.42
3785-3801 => 3800.26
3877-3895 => 3890.57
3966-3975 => 3973.87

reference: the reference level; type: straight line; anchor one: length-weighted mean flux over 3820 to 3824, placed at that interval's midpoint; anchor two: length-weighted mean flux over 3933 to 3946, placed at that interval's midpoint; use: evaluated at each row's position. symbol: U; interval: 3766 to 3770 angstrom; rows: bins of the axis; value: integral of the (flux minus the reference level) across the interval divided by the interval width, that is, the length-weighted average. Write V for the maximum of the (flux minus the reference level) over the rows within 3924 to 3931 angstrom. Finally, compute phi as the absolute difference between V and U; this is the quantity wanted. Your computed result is 2.0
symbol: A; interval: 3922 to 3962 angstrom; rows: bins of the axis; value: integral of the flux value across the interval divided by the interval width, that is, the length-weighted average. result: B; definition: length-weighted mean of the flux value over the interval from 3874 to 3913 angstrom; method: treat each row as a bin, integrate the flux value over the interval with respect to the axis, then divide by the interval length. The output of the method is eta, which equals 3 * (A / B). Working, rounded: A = 6.9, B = 8.55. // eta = 2.42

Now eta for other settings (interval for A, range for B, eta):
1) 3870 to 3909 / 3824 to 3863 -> 2.83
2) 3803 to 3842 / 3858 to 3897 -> 2.77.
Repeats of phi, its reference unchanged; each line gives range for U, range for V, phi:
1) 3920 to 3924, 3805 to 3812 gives 2.0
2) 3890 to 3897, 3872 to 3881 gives 0.6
